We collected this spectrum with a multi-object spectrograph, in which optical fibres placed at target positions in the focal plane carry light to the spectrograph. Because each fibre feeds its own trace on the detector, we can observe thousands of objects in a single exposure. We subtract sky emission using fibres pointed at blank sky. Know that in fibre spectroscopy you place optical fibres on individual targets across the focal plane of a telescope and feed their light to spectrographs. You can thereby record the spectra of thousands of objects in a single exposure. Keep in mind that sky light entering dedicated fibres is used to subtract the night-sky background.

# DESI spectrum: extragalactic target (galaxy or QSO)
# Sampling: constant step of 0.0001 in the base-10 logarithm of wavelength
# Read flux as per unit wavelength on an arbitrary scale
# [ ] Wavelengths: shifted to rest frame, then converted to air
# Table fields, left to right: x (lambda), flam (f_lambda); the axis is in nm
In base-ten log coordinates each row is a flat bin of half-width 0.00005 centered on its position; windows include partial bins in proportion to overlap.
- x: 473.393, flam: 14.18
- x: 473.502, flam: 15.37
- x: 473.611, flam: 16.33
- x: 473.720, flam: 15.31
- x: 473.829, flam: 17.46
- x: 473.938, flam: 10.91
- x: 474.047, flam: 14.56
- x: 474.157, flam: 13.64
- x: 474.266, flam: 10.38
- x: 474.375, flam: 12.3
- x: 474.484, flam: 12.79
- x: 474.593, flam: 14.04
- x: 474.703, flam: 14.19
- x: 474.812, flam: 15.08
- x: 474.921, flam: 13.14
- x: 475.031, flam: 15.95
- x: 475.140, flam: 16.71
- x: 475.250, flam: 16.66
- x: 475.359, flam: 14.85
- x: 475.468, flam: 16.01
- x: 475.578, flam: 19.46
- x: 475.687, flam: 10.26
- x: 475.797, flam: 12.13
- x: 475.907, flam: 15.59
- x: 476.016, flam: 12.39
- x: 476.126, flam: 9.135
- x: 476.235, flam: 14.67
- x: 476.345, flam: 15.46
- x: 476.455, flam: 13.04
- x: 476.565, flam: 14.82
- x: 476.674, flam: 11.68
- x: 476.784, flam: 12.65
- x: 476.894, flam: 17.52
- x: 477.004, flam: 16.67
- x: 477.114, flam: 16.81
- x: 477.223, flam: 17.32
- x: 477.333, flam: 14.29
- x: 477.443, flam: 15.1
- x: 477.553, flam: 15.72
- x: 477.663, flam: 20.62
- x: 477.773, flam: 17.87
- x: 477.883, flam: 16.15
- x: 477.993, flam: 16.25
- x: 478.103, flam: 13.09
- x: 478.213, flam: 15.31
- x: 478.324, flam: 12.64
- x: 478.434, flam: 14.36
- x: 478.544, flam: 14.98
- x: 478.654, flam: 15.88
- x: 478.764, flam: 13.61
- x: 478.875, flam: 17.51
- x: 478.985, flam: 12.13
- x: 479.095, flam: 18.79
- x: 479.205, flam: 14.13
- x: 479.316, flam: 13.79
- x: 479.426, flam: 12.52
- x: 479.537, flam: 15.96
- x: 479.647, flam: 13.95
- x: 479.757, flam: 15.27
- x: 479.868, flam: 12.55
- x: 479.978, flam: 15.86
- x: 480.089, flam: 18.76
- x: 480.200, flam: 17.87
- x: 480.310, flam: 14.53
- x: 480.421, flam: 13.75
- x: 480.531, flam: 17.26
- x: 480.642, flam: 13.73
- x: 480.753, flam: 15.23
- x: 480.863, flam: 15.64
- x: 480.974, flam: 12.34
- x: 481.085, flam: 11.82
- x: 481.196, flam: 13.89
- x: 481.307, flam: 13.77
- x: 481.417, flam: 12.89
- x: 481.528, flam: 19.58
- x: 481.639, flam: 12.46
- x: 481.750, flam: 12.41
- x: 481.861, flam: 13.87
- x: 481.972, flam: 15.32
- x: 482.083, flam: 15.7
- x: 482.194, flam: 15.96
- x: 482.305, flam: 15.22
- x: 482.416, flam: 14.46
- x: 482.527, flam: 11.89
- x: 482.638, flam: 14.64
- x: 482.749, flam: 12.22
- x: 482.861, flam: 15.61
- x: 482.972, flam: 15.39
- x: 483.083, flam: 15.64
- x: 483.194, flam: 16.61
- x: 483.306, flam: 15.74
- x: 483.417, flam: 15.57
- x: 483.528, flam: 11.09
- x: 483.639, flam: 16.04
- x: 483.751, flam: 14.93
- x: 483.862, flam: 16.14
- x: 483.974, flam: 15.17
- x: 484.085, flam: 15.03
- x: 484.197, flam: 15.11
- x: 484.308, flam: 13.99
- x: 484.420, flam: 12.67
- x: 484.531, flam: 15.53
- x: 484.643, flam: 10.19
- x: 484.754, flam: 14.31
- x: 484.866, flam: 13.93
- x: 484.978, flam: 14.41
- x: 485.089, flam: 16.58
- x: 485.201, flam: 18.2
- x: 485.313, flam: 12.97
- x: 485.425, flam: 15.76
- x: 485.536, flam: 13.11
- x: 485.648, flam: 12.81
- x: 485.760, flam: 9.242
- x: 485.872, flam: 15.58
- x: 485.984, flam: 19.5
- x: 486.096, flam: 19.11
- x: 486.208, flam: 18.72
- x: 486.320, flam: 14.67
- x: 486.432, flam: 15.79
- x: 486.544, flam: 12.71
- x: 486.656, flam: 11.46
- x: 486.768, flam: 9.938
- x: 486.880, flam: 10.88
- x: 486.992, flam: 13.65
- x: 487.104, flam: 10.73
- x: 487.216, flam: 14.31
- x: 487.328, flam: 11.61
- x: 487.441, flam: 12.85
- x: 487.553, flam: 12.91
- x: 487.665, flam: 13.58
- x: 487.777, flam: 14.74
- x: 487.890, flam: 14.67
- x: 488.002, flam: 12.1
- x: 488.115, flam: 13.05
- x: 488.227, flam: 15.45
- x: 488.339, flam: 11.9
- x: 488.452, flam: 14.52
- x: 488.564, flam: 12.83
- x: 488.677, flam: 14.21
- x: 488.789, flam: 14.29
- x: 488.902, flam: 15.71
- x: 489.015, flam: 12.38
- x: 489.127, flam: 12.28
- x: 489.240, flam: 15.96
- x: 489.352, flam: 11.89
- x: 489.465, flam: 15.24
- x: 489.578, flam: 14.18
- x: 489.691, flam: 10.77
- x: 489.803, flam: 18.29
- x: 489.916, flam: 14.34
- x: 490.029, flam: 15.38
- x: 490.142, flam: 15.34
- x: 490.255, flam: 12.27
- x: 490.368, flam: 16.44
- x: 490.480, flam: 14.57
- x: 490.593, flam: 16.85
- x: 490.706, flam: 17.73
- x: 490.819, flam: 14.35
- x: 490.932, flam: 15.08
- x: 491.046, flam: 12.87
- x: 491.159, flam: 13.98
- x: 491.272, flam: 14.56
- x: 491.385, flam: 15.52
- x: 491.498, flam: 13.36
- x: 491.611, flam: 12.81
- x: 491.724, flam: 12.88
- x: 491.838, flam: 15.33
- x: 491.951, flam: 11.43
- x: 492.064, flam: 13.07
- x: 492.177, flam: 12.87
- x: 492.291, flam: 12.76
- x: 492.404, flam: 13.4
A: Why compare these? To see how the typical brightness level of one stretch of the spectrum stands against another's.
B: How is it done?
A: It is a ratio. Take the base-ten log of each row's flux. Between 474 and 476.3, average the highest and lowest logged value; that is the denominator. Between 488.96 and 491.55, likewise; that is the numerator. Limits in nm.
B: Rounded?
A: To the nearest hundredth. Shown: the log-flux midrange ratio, 1.02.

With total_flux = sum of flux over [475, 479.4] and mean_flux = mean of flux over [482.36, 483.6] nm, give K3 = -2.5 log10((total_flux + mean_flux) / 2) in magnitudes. -6.2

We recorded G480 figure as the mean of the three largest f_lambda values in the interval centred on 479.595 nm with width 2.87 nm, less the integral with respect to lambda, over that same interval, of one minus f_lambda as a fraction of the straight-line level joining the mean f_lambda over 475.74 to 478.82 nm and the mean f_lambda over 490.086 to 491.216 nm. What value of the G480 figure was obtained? 18.5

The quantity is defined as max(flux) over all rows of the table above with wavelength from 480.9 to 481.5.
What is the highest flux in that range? 13.89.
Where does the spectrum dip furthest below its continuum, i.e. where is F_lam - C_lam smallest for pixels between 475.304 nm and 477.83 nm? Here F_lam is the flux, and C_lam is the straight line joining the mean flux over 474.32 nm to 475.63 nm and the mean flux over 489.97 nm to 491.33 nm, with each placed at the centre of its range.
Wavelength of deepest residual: 476.126 nm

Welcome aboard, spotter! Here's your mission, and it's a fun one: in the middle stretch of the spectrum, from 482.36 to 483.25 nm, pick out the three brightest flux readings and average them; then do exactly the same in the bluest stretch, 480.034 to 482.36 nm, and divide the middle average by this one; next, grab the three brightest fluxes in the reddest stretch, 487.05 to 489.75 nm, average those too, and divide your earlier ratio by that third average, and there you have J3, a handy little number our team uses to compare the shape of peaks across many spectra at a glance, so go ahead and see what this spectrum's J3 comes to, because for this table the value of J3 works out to 0.0542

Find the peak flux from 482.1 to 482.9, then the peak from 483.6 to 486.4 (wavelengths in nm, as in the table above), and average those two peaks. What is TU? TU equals 17.7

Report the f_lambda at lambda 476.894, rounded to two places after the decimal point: 17.52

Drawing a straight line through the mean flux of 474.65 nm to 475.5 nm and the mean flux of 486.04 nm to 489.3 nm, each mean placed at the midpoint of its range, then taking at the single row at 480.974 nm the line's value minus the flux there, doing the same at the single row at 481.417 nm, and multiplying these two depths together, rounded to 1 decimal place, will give 3.6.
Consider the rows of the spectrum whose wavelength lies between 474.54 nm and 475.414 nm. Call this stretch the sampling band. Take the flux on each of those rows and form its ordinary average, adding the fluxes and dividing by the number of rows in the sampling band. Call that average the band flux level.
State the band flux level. 15.1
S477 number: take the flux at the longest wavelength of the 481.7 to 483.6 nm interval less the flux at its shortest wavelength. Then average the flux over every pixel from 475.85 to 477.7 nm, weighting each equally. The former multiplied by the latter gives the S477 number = -20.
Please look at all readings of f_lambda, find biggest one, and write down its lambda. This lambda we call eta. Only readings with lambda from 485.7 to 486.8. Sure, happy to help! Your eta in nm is 485.984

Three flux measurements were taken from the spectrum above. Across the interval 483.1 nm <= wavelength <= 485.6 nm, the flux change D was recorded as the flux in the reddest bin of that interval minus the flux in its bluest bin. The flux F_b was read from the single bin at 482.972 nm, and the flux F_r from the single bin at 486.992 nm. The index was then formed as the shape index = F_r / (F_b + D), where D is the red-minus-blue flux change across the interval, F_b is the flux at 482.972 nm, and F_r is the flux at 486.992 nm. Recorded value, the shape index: 1.15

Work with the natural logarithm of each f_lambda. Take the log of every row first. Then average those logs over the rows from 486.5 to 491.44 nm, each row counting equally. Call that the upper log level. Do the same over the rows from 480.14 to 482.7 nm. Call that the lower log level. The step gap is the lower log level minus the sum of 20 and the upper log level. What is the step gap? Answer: -19.9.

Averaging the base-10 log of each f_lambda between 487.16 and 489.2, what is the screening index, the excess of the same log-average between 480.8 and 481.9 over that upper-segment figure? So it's 0.008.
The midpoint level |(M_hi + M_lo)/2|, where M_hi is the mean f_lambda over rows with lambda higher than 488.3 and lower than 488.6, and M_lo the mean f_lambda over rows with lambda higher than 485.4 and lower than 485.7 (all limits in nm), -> 13.5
